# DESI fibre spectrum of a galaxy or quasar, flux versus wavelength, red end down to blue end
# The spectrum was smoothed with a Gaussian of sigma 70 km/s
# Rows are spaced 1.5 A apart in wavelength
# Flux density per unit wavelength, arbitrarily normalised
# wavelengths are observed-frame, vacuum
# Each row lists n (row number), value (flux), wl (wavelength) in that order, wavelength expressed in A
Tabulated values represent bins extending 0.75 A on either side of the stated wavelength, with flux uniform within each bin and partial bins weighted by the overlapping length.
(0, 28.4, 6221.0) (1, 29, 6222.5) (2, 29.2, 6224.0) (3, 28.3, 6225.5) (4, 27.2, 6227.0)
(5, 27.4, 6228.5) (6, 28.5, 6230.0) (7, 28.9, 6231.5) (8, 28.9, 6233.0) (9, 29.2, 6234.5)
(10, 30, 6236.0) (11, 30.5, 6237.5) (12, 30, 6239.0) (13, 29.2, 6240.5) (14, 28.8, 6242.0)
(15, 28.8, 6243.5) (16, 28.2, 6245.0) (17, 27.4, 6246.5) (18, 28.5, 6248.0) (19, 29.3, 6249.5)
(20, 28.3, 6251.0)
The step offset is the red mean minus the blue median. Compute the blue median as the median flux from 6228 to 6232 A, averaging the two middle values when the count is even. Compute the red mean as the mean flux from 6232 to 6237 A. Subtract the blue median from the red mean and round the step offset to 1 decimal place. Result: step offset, 0.9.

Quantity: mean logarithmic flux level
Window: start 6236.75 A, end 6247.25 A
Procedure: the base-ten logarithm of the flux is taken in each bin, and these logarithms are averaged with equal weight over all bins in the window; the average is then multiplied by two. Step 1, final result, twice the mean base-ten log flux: 2.92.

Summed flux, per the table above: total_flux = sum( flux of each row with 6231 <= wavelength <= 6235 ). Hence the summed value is 87.0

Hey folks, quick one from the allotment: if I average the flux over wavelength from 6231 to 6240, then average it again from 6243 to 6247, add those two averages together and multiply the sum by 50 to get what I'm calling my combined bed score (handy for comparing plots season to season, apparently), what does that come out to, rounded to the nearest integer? 2886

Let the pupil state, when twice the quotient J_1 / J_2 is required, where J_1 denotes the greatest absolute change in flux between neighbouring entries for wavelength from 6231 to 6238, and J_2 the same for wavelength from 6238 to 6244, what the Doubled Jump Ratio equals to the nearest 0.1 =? 2.0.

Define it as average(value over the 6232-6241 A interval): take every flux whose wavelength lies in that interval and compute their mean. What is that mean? 29.6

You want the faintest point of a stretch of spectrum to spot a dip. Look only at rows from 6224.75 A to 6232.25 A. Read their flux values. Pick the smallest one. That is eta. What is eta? 27.2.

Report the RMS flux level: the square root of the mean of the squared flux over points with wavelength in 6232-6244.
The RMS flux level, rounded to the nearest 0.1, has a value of 29.4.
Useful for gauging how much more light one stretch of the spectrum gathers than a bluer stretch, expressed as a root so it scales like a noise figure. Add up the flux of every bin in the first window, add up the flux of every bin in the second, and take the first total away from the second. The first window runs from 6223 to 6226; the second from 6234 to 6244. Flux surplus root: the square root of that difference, 12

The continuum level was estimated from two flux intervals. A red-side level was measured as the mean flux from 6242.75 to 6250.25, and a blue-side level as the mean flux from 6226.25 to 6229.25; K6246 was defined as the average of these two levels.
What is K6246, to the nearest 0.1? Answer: 27.9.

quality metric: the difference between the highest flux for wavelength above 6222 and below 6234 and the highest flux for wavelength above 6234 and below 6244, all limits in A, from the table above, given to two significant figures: -1.3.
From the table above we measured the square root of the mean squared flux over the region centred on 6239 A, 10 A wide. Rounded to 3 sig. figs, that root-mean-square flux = 29.5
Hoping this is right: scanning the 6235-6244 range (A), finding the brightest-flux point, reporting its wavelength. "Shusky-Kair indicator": 6237.5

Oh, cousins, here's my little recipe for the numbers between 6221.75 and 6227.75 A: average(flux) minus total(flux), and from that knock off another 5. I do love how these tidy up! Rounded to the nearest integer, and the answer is -90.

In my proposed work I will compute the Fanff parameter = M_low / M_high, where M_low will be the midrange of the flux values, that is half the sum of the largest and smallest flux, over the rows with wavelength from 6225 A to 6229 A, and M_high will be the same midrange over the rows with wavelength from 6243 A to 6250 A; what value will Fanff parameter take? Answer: 0.98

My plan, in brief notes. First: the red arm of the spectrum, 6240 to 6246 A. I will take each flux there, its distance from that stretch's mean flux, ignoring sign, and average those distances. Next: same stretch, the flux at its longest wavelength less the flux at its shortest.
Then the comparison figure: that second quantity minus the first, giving -1.3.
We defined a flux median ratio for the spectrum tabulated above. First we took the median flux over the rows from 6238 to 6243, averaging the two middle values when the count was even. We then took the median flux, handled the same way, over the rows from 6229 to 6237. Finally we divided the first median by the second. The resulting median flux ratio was 1.01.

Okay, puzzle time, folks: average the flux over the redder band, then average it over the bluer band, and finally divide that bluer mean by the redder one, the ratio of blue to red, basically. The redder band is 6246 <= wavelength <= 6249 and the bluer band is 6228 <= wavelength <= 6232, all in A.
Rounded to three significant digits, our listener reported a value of 1.01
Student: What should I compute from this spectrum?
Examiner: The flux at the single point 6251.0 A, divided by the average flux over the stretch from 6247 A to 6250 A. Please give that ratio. 0.98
